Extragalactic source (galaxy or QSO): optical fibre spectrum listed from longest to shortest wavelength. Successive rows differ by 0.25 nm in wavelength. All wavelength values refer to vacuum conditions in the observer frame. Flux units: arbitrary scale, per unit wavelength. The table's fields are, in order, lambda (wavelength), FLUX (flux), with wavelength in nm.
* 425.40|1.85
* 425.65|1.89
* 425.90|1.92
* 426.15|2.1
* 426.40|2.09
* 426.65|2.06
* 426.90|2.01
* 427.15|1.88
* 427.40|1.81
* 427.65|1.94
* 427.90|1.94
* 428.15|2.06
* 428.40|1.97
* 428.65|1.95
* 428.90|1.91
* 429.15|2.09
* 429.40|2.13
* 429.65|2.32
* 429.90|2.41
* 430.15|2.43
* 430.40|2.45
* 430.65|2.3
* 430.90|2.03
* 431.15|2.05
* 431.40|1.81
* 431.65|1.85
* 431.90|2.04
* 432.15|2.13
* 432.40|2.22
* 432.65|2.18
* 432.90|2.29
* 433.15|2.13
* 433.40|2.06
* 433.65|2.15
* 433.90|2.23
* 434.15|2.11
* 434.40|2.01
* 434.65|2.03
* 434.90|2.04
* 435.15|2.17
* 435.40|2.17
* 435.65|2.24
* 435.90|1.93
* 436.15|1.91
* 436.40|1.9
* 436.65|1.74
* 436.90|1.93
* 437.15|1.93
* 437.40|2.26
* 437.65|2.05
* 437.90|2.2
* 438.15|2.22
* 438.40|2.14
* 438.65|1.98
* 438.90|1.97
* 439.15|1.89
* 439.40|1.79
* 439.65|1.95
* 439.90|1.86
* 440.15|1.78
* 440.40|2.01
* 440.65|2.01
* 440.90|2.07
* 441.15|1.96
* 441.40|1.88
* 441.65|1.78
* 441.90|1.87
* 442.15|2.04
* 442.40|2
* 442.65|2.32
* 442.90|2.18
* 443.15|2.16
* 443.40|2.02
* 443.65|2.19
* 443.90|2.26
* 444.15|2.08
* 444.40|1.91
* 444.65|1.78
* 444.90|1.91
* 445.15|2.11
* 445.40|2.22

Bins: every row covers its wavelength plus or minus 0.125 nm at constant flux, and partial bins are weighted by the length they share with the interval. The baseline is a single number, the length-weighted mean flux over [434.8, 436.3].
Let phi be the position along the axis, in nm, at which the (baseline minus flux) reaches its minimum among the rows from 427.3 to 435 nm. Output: 430.40 nm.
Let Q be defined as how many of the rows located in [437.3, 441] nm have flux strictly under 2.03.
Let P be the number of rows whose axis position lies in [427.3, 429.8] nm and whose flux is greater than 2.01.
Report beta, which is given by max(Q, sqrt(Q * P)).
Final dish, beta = 9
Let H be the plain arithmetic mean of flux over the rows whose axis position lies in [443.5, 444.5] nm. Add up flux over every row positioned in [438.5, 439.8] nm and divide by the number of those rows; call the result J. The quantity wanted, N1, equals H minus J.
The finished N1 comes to 0.19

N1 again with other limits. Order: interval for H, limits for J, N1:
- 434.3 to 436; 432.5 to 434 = -0.09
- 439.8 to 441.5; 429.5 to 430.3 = -0.45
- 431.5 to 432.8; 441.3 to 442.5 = 0.17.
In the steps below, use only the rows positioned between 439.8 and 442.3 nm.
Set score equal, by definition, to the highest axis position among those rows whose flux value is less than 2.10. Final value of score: 442.15 nm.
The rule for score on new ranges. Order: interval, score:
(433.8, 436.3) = 436.15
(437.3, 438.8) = 438.65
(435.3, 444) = 443.40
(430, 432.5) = 431.90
